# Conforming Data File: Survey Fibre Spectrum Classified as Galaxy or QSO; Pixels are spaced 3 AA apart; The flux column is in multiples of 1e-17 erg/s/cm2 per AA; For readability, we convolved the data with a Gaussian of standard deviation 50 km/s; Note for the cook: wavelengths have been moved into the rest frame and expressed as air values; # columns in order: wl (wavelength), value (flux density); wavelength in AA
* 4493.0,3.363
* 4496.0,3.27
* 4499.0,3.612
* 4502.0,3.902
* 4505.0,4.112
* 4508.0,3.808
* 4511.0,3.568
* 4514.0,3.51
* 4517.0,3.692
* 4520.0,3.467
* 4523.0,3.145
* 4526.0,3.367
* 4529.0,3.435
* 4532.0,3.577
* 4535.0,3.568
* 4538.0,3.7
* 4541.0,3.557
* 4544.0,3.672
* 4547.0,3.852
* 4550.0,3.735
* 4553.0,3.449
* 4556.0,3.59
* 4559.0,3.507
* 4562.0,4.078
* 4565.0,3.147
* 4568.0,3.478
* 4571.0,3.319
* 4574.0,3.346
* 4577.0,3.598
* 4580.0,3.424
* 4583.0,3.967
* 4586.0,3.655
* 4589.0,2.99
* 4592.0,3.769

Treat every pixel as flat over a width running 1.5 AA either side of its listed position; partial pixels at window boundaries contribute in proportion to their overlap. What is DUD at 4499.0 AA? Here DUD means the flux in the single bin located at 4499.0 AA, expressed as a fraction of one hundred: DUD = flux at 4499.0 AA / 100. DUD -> 0.0361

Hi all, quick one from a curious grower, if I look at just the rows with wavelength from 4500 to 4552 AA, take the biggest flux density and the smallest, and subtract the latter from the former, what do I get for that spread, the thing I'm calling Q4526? 0.97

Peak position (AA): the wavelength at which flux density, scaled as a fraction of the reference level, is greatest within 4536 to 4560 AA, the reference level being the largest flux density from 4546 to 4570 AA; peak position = 4547.0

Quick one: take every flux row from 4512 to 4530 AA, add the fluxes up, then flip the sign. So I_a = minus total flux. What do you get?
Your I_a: -20.6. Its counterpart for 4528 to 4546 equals -21.5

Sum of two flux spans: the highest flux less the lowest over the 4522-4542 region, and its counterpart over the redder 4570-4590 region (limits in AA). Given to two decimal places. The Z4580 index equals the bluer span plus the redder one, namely 1.53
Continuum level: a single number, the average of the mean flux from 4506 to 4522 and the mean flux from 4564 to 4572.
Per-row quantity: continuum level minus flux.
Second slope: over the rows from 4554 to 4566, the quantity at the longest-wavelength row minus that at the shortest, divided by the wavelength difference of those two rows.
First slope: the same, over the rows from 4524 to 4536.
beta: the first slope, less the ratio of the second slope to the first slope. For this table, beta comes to 2.2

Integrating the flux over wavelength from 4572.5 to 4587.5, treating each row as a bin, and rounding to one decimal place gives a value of 54.0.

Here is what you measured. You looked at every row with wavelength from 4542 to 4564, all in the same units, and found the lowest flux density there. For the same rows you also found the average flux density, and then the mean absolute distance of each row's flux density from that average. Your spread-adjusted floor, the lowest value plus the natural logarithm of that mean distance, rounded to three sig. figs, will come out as 1.64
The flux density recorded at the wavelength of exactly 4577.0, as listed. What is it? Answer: 3.598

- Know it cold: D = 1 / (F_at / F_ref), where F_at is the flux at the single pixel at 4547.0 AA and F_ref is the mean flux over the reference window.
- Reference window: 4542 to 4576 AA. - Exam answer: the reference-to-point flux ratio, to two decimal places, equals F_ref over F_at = 0.92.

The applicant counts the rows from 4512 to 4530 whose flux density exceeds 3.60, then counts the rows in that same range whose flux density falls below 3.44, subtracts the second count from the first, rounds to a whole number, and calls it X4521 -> -2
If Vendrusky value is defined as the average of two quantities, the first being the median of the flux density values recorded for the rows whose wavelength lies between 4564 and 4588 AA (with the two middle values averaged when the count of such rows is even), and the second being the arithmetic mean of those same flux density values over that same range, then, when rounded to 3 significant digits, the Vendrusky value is 3.47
